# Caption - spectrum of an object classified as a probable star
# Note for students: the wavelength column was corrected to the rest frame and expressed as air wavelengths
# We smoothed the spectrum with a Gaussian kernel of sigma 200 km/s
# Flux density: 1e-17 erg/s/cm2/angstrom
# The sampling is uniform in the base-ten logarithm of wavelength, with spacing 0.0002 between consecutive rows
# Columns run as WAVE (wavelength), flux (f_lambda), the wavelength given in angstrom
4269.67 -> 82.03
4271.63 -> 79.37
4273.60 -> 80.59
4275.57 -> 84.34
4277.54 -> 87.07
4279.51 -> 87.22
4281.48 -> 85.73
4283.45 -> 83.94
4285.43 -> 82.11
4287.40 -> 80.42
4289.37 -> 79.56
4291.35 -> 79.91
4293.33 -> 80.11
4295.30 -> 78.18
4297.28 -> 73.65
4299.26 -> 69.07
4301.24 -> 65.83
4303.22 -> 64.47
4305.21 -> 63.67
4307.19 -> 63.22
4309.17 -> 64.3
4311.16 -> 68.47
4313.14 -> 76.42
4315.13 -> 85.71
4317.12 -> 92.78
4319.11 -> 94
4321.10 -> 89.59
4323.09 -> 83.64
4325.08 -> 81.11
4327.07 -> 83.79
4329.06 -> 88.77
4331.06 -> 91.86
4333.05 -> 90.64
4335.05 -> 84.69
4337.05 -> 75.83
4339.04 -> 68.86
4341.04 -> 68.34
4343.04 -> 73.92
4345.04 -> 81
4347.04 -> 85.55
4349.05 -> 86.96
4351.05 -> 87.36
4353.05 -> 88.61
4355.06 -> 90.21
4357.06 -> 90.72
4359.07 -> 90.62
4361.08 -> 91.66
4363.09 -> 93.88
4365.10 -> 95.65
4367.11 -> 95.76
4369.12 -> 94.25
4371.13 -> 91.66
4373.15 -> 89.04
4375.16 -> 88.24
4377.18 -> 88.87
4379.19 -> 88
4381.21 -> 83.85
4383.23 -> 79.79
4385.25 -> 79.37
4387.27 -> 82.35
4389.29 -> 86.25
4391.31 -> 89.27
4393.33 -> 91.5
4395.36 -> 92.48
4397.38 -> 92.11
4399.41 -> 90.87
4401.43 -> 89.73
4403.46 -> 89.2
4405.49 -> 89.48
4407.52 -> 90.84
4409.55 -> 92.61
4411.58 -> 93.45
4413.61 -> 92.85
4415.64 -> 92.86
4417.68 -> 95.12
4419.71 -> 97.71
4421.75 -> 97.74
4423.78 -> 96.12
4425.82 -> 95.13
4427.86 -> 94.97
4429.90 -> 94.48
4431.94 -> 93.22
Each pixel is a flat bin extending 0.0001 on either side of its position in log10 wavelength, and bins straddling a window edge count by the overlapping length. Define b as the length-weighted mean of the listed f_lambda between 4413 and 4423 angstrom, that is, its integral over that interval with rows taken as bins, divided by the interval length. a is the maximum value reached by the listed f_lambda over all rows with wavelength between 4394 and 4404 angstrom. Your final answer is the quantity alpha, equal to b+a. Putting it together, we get 188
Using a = 92.48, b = 95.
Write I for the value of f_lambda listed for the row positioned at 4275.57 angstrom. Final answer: 84.34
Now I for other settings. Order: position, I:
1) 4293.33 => 80.11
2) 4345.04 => 81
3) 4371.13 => 91.66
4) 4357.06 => 90.72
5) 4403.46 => 89.2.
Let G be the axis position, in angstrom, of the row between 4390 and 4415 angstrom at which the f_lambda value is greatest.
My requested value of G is 4411.58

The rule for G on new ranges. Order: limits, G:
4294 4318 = 4317.12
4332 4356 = 4333.05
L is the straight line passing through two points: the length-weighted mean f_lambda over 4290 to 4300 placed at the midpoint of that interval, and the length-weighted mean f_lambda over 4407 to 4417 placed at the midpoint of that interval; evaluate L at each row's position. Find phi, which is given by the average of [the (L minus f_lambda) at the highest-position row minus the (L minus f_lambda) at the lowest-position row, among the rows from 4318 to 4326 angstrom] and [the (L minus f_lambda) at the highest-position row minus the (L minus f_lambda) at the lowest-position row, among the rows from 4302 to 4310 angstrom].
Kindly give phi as 7.4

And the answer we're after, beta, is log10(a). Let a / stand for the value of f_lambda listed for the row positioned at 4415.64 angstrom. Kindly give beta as 1.97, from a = 92.86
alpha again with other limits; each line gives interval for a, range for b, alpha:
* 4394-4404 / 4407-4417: 185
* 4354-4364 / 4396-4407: 184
